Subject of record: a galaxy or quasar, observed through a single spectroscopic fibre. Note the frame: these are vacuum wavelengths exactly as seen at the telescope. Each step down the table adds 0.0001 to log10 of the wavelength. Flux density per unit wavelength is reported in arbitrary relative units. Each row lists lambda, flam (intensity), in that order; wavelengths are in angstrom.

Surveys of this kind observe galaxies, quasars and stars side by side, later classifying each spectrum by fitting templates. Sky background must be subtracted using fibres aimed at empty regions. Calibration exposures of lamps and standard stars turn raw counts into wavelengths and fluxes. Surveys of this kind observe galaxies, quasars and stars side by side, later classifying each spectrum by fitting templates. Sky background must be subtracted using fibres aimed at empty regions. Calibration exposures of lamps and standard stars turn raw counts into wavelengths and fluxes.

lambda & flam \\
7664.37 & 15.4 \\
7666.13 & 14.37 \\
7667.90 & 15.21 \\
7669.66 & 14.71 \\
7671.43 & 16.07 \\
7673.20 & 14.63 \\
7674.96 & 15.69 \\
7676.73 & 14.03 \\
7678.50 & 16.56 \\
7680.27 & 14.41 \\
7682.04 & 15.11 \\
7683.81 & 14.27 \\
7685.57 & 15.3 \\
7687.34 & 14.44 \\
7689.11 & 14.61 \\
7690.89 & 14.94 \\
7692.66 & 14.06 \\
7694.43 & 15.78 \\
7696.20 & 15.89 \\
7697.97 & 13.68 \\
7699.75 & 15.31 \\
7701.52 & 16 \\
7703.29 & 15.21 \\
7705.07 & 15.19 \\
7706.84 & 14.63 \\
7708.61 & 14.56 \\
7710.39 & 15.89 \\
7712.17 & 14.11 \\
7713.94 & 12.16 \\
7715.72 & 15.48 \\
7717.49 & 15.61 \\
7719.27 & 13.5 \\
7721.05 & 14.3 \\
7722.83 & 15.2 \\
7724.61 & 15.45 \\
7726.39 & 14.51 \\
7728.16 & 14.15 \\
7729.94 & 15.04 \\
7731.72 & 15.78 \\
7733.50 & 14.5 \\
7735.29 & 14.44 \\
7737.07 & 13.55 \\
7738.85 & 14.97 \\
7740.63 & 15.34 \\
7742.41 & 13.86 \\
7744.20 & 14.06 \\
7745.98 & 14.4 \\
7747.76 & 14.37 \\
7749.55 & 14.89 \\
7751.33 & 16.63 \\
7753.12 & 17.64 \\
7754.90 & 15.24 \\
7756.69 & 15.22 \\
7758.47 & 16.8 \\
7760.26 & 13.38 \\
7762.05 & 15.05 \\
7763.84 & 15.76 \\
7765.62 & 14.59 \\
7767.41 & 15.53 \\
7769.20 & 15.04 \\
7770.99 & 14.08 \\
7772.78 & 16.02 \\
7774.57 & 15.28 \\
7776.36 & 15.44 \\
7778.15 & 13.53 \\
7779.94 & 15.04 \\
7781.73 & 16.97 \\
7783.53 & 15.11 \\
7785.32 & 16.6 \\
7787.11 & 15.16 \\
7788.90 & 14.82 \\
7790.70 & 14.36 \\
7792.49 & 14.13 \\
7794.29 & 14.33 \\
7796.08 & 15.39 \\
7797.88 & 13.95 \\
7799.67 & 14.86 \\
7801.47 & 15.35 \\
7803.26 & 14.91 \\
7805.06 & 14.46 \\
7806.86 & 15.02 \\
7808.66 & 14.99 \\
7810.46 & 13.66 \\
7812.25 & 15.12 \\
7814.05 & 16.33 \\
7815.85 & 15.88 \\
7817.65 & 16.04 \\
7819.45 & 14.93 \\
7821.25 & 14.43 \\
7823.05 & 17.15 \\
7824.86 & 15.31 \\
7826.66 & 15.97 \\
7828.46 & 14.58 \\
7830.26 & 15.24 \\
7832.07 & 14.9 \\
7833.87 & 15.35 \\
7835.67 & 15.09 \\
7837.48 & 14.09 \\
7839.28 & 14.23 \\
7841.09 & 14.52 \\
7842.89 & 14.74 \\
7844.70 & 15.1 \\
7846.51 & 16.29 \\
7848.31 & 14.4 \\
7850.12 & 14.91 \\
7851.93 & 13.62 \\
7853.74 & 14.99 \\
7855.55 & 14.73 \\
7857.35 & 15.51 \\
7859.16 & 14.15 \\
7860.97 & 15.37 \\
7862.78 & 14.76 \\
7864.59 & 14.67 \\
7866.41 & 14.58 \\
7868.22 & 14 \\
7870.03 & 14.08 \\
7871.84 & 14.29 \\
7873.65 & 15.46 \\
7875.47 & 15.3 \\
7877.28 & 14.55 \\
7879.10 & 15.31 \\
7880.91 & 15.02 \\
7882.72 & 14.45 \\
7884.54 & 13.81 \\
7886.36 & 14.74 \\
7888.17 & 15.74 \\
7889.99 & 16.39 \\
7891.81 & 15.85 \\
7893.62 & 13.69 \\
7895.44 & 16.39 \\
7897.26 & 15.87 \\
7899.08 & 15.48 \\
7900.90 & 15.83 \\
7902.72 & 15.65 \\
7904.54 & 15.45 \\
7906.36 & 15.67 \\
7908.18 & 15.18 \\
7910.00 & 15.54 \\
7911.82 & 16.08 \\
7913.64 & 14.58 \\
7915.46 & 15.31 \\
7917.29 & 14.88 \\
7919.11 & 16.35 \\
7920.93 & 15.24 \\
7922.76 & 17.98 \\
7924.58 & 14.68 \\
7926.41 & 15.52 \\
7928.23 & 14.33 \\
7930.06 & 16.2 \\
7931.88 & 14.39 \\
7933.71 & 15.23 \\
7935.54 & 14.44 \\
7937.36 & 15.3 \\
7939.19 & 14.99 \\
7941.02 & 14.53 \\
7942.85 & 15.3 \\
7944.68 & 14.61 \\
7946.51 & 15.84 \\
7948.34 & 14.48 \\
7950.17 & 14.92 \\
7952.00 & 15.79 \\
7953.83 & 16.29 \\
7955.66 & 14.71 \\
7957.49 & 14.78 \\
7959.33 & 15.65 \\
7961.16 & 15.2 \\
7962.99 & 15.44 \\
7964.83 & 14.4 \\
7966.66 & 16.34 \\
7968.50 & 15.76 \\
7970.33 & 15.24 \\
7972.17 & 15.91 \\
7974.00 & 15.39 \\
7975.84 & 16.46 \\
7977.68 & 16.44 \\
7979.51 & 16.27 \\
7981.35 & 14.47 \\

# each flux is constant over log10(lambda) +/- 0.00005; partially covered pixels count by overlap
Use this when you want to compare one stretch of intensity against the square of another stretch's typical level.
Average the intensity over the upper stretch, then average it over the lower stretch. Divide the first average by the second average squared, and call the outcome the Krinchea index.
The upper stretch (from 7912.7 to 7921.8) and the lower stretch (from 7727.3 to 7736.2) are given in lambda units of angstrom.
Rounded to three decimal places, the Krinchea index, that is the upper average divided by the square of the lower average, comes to 0.070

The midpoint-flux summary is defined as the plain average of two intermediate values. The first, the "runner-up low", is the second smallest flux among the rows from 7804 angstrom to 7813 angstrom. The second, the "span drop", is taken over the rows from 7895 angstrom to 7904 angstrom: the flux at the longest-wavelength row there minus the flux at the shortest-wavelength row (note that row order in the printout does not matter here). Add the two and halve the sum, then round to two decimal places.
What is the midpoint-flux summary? 6.86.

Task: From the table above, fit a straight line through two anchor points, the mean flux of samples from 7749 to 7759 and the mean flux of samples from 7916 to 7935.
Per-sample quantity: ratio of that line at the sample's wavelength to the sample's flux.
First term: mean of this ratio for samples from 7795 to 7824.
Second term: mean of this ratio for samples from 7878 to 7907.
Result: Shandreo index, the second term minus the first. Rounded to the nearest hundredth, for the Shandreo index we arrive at -0.03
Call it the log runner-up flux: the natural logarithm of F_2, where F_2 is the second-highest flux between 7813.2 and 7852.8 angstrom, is 2.79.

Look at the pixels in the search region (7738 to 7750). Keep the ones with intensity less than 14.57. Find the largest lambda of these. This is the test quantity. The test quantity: 7747.76 angstrom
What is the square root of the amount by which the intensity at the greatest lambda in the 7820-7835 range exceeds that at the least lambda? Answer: 1.0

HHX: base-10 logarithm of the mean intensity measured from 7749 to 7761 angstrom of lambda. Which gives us 1.20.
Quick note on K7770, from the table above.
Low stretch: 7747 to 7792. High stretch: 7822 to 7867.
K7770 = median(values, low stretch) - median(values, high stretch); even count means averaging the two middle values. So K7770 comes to 0.26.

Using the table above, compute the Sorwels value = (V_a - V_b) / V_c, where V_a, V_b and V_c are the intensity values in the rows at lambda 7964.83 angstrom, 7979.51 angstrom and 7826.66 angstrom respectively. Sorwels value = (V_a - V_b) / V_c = -0.12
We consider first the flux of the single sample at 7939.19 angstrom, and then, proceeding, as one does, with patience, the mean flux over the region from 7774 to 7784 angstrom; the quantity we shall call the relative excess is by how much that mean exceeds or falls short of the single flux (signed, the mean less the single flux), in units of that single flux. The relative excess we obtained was 0.02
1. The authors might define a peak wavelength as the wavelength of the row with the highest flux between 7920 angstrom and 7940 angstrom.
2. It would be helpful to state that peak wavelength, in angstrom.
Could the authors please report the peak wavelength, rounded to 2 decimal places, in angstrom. 7922.76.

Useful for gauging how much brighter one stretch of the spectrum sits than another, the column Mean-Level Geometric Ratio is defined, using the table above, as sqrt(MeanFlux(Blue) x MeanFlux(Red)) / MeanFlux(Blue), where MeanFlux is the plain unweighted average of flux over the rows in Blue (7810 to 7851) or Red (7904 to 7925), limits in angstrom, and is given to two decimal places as 1.01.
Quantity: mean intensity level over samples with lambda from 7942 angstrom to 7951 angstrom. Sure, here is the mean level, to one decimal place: 15.0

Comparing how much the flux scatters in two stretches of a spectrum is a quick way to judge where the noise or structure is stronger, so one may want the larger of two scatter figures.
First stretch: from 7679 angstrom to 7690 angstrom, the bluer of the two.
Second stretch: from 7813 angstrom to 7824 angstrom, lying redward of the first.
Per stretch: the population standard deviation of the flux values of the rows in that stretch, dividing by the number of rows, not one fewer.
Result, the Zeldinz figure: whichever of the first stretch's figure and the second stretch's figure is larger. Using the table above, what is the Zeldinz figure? 0.89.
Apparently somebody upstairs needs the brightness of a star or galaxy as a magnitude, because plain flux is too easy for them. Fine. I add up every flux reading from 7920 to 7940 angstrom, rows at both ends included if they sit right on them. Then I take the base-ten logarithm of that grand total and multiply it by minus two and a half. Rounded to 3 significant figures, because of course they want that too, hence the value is -5.57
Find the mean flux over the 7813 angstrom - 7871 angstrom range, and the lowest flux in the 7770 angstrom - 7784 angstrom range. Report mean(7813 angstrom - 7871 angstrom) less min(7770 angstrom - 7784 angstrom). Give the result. 1.47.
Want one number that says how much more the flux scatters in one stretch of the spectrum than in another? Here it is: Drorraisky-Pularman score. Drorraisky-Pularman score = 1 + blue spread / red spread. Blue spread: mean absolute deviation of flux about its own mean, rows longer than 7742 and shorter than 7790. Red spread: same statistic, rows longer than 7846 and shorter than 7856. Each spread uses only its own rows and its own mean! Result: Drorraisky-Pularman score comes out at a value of 2.4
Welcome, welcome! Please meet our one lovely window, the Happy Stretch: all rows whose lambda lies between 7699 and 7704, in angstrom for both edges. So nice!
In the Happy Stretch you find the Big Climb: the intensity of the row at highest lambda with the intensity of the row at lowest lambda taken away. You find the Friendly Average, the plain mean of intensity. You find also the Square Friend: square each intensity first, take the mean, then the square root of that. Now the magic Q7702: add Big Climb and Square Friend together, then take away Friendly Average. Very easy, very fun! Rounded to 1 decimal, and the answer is -0.1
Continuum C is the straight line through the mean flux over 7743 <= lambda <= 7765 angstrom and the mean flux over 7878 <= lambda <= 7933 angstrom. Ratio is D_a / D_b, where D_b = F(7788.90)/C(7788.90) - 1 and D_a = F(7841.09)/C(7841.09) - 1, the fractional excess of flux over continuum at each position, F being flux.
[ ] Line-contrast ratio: 1.7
